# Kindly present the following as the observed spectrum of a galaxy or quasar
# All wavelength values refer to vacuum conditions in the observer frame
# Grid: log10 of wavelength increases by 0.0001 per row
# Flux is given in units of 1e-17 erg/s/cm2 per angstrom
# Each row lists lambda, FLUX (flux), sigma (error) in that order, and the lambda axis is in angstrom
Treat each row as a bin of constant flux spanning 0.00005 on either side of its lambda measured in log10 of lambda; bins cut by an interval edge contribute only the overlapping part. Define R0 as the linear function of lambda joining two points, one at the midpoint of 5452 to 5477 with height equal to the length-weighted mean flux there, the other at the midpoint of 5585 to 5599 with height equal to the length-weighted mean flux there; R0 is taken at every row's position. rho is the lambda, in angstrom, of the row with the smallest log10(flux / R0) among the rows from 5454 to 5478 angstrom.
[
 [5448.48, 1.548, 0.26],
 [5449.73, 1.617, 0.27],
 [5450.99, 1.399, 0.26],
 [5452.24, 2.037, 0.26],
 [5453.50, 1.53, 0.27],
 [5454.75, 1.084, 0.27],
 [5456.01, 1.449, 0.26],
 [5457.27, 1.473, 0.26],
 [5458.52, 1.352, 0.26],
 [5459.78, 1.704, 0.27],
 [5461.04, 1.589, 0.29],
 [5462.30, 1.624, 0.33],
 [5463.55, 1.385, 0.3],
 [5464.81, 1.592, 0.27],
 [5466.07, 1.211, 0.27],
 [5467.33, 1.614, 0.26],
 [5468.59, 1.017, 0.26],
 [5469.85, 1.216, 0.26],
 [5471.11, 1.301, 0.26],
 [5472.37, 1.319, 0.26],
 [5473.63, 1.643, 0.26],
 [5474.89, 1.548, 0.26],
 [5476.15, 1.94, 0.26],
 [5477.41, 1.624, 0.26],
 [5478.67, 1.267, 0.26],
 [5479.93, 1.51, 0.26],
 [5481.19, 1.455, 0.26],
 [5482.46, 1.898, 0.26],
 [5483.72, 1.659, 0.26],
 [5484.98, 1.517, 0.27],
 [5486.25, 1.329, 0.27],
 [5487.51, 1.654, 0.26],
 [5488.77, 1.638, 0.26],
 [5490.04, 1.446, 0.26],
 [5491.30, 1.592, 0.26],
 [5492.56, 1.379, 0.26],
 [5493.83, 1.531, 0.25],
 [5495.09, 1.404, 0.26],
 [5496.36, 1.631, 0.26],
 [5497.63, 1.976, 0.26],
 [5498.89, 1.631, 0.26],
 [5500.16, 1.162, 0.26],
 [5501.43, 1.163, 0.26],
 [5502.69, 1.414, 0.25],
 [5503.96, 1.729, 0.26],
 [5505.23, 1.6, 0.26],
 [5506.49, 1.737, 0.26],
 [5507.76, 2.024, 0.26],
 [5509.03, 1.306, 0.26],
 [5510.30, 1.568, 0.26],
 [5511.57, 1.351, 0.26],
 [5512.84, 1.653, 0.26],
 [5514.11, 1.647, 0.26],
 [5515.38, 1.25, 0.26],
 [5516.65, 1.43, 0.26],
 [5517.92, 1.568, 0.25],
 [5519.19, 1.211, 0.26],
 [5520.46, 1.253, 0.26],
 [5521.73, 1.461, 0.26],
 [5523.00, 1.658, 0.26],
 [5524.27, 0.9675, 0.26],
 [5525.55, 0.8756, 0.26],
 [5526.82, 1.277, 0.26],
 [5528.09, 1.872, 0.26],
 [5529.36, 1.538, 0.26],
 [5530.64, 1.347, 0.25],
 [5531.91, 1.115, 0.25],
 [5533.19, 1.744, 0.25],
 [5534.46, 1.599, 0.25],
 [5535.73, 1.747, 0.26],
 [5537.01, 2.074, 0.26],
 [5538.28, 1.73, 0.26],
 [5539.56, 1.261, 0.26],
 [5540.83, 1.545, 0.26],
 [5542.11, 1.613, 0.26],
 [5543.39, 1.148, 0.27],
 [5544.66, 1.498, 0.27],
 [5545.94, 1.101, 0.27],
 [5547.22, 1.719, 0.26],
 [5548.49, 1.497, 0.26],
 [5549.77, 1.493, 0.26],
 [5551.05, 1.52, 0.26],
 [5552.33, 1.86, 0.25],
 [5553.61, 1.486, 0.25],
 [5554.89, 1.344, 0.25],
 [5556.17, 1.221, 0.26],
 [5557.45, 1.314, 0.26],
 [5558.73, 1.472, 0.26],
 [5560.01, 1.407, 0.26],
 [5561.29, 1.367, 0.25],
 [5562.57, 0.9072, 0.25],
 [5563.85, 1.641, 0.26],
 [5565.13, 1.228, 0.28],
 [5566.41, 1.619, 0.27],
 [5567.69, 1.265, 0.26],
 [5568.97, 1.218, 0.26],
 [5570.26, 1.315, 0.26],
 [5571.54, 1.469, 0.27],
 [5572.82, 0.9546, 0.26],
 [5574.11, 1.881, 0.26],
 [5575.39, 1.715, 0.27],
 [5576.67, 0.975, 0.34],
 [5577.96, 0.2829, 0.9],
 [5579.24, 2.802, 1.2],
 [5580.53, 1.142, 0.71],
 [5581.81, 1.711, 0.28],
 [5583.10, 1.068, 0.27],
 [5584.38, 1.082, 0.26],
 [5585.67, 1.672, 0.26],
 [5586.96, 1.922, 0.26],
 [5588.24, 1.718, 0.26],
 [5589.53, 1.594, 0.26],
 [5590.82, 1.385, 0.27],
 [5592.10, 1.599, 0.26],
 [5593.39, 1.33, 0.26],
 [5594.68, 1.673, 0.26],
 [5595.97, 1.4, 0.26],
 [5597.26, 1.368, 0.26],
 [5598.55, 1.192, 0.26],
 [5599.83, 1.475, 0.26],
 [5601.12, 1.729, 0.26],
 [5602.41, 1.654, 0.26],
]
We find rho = 5468.59 angstrom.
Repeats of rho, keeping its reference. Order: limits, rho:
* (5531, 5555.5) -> 5545.94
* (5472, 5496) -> 5478.67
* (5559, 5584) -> 5577.96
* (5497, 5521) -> 5500.16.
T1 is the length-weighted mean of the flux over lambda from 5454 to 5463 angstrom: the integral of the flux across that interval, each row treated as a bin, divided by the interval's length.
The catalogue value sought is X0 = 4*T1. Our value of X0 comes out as 5.9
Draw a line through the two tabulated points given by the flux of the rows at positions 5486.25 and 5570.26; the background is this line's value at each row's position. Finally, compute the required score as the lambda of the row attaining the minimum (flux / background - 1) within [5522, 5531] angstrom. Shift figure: 5525.55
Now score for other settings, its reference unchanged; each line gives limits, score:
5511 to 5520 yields 5519.19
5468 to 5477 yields 5468.59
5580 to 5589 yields 5583.10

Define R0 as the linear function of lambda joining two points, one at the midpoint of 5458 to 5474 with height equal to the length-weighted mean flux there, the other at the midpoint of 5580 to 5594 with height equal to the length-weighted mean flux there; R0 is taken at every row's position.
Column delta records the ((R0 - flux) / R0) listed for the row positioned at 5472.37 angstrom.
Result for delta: 0.08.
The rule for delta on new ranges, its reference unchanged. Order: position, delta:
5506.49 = -0.20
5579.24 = -0.90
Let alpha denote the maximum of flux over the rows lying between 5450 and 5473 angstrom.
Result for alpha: 2.037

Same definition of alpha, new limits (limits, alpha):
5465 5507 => 1.976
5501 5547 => 2.074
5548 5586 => 2.802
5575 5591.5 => 2.802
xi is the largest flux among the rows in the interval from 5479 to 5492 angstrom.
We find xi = 1.898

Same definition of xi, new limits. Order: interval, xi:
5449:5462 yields 2.037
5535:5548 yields 2.074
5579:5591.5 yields 2.802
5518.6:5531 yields 1.872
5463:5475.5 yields 1.643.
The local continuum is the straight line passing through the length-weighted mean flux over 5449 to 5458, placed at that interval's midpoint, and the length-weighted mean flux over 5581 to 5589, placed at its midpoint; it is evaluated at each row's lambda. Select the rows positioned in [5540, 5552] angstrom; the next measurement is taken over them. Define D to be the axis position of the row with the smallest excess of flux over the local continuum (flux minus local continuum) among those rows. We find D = 5545.94 angstrom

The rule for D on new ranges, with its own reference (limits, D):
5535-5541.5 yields 5539.56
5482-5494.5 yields 5486.25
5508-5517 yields 5515.38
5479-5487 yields 5486.25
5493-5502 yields 5500.16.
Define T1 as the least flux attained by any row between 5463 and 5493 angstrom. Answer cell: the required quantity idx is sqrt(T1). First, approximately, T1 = 1.017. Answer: 1.01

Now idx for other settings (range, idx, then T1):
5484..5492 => 1.15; 1.329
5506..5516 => 1.12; 1.25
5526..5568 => 0.95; 0.9072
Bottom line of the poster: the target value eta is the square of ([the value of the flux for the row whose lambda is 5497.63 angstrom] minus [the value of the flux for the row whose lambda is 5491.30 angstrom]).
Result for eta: 0.15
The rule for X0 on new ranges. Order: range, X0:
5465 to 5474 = 5.3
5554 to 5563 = 5.2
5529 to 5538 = 6.4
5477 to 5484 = 6.3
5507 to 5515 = 6.3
